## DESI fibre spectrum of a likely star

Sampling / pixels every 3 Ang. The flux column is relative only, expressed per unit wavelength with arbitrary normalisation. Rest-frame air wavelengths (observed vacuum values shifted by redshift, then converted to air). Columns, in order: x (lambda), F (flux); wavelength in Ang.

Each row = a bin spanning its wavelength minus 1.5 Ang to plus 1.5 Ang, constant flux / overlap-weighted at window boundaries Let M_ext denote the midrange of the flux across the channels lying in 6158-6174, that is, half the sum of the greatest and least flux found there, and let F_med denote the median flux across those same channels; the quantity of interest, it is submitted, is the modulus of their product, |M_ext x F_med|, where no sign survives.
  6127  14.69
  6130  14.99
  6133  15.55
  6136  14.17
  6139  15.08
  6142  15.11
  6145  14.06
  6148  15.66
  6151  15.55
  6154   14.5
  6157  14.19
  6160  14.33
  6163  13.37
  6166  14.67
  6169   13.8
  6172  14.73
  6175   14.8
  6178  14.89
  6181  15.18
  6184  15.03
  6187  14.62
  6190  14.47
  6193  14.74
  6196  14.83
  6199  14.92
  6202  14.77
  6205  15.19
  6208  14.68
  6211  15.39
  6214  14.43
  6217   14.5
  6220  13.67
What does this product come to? 201.3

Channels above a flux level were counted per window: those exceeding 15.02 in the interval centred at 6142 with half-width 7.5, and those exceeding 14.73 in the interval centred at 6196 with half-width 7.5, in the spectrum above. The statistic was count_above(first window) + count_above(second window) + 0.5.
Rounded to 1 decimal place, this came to 7.5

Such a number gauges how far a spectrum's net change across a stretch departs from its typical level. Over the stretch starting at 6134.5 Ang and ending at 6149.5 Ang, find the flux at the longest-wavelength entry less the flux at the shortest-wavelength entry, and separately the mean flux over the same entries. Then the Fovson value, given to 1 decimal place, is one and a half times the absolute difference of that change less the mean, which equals 20.0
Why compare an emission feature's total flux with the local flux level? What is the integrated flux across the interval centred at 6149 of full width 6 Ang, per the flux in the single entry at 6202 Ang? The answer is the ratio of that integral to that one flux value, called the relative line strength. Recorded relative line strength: 6.3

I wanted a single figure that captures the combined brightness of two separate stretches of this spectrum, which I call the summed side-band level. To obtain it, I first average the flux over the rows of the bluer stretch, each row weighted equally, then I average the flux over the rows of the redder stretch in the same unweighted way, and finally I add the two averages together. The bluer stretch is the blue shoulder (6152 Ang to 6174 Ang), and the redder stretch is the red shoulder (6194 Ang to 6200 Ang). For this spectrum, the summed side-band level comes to 29.1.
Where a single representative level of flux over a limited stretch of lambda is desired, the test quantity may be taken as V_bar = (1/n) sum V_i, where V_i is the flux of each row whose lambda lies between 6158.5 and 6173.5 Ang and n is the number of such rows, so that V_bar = 14.2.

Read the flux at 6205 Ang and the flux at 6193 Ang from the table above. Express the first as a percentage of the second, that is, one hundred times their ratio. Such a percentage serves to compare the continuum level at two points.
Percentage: 103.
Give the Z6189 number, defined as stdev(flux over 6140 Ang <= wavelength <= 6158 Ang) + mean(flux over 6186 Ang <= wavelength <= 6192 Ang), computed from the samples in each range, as 15.2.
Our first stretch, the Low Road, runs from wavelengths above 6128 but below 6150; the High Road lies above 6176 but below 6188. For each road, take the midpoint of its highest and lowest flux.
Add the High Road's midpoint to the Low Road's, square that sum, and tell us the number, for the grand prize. 886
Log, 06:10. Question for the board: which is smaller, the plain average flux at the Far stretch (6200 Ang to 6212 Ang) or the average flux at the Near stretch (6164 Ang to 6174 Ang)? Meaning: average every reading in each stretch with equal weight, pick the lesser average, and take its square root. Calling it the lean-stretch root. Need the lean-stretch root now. 3.79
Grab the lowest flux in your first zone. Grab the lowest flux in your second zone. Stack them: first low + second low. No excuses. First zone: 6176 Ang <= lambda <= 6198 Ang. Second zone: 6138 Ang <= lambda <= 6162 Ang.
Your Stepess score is 28.5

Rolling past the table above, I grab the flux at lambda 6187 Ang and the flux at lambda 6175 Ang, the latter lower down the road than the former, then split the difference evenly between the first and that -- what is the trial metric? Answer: 14.7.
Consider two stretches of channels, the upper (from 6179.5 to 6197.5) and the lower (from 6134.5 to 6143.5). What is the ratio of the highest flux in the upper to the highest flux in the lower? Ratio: 1.00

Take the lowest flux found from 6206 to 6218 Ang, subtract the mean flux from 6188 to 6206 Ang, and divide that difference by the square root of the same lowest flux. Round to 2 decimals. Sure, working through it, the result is -0.10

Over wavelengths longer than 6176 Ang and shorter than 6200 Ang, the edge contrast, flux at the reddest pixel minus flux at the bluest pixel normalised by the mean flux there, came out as 0.002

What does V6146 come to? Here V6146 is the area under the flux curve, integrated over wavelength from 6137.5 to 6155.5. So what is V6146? 270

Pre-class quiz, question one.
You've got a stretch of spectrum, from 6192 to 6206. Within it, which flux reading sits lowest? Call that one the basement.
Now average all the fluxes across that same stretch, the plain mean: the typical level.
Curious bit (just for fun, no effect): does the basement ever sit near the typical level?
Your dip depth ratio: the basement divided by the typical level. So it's 0.990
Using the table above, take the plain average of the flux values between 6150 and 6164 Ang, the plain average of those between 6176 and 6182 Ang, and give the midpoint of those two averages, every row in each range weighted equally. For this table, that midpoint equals 14.7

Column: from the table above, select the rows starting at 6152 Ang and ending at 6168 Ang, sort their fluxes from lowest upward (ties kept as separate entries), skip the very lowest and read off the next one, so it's 14.19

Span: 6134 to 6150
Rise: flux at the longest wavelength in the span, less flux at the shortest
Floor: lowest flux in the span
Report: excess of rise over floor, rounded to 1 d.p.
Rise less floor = -12.6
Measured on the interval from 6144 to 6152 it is -12.6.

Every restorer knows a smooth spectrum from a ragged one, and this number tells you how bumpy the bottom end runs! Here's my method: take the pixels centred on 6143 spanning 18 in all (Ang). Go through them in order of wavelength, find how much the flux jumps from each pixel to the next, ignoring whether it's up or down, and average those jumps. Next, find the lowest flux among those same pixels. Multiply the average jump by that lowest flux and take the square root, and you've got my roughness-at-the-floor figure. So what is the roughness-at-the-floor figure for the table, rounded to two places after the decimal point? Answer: 3.23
